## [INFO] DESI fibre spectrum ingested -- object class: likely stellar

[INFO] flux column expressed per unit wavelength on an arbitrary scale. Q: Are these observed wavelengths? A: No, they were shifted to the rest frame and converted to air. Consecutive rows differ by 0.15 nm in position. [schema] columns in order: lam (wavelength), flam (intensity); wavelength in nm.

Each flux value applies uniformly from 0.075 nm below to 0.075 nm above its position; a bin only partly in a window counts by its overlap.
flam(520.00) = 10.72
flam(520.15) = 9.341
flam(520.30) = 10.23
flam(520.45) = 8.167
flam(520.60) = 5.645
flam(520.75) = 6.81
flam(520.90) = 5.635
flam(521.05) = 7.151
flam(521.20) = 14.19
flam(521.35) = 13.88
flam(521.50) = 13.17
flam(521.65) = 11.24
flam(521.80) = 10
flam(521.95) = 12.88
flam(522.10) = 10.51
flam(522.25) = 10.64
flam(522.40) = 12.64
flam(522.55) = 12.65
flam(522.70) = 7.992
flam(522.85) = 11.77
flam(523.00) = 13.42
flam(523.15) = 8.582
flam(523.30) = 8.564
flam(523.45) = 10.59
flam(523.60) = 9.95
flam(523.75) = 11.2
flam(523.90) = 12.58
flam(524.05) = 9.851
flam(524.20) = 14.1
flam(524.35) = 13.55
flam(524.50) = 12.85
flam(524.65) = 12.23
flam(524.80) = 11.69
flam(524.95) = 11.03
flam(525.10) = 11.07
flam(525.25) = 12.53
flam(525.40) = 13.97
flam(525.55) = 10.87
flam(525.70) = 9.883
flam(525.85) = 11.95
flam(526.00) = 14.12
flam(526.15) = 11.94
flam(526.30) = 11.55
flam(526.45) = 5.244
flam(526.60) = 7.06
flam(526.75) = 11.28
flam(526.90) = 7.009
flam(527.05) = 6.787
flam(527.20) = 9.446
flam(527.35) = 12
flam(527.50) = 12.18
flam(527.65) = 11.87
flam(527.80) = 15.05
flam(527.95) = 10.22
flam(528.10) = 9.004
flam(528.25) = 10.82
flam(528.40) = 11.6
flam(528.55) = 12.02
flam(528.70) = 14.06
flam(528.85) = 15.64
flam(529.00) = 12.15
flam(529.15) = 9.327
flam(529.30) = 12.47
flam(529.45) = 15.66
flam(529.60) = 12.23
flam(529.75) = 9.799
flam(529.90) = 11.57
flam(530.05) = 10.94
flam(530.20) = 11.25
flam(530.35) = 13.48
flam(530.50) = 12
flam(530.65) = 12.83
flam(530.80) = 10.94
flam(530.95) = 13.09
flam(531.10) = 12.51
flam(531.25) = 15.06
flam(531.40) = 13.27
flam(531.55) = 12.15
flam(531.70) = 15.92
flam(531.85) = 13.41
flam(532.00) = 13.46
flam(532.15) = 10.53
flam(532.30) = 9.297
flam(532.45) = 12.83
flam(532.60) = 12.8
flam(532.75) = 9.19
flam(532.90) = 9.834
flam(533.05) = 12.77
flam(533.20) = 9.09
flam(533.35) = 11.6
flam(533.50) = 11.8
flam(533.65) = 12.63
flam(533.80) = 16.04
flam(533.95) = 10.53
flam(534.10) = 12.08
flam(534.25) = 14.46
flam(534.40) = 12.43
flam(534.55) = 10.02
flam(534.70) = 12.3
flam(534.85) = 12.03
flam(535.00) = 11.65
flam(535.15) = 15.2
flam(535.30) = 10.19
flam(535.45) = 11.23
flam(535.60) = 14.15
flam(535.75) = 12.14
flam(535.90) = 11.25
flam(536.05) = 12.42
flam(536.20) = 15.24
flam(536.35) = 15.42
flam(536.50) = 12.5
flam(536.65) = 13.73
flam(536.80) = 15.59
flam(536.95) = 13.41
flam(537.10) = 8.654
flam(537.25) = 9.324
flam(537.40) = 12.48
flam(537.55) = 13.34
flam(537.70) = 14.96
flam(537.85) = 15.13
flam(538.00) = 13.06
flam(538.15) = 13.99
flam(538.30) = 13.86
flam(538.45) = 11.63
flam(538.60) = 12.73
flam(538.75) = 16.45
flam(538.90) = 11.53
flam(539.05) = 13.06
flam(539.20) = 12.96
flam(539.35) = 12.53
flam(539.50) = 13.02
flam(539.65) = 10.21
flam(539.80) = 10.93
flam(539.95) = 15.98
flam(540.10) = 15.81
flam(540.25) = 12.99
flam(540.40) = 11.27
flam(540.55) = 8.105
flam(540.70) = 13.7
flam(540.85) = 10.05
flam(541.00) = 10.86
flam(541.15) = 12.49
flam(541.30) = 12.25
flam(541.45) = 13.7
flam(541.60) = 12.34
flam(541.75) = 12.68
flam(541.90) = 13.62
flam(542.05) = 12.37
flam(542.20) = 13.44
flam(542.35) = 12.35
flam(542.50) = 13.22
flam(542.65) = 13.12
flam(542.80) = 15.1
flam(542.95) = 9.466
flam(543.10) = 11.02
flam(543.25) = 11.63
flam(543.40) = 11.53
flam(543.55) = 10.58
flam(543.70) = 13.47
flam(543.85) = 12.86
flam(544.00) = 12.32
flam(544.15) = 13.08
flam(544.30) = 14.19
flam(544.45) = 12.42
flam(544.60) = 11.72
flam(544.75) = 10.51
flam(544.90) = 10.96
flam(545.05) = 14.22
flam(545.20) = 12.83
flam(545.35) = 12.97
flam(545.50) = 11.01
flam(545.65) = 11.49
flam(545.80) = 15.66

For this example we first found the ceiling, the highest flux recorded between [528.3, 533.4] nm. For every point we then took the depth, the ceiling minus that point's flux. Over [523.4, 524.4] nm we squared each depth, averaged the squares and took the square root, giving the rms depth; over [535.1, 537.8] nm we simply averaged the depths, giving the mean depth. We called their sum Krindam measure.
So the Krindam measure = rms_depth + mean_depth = 7.60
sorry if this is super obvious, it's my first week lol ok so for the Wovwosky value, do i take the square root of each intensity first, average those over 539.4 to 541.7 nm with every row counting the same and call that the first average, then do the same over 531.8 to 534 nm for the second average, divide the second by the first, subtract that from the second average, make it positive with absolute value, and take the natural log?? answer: 0.89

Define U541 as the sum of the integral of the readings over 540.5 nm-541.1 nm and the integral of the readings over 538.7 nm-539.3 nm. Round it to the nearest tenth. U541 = 14.5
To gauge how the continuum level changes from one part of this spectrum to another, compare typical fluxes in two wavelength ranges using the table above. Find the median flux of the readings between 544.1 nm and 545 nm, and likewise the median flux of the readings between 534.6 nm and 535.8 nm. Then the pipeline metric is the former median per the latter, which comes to 1.0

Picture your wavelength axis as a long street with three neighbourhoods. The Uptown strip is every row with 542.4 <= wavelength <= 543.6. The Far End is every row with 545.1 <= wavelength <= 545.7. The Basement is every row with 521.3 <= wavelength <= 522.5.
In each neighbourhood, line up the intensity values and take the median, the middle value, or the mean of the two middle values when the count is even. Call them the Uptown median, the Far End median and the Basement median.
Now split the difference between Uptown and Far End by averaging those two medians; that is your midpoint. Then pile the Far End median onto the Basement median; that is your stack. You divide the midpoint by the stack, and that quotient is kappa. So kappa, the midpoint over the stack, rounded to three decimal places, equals 0.493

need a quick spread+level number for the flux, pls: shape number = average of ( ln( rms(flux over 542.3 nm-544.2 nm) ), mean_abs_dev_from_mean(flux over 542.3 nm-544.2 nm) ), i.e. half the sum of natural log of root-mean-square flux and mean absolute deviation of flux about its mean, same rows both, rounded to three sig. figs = 1.81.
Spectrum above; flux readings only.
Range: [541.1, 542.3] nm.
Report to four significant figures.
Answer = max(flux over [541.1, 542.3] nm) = 13.70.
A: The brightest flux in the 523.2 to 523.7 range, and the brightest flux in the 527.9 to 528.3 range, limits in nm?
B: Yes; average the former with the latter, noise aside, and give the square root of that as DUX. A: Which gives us 3.27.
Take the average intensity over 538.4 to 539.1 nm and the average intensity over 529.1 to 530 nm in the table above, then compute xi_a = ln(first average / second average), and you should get 0.10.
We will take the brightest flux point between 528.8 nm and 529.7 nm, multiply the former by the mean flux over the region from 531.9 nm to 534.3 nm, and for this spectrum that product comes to 185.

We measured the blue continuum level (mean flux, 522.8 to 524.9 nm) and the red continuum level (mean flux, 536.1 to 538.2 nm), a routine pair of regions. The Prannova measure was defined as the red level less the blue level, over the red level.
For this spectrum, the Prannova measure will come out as 0.14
